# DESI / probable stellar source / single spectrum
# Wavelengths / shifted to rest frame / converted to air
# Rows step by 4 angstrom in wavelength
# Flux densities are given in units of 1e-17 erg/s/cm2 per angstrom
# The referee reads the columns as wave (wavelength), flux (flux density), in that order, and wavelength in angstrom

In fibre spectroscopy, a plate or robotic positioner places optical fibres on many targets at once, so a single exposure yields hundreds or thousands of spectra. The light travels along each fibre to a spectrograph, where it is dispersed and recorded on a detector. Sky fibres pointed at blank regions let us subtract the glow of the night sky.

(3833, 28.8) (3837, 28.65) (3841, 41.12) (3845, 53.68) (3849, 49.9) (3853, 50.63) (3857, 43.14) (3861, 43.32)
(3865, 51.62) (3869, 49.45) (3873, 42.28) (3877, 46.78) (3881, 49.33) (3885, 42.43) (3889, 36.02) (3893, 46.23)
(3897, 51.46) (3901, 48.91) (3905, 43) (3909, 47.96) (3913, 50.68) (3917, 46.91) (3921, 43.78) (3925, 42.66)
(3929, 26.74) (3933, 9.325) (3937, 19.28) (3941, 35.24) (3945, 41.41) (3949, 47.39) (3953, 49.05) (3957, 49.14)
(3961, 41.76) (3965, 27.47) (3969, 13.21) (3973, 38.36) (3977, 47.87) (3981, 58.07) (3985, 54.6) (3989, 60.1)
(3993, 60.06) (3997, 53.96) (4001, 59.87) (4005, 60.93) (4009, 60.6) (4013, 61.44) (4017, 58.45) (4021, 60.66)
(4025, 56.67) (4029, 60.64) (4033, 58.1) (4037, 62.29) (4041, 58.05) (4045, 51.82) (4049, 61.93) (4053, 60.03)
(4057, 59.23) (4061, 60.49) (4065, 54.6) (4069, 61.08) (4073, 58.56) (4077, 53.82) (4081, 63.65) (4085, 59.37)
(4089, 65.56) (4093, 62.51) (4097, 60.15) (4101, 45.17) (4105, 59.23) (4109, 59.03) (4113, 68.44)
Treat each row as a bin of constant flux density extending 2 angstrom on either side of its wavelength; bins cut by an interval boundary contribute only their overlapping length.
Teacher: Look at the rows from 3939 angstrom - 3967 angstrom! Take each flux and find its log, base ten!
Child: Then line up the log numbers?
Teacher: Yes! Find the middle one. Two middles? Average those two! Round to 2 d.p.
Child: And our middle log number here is 1.62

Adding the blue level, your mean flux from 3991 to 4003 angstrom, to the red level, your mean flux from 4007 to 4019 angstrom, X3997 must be 118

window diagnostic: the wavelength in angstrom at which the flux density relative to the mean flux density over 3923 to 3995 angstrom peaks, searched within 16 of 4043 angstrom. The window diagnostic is 4037 angstrom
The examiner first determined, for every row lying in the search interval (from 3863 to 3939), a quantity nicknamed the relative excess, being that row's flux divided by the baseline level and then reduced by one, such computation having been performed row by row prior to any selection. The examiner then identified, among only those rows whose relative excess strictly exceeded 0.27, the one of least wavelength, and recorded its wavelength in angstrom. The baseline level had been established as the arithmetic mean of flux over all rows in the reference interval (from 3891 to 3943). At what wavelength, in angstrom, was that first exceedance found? 3865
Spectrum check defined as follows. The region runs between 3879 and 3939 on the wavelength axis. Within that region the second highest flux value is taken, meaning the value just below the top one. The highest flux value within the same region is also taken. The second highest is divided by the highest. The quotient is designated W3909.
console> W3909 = 0.985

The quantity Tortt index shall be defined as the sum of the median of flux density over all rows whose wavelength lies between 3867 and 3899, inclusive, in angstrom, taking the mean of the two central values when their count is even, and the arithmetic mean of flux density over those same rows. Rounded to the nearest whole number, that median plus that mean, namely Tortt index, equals 92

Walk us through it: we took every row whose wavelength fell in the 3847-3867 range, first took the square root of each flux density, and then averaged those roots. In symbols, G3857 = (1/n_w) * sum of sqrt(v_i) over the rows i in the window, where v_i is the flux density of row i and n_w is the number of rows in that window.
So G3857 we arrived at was 6.90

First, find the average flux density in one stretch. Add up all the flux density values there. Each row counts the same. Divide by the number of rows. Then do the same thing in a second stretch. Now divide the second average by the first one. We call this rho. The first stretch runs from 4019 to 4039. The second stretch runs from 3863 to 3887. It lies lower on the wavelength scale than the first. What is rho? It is 0.79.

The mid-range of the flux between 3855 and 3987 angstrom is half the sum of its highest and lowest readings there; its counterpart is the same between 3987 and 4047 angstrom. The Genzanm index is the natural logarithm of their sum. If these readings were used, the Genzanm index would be 4.51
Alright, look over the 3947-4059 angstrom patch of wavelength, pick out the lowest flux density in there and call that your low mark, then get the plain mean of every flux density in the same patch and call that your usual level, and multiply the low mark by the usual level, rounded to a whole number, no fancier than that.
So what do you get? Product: 704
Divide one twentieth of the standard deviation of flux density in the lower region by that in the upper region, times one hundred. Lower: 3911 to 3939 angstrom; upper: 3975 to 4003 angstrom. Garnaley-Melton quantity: 17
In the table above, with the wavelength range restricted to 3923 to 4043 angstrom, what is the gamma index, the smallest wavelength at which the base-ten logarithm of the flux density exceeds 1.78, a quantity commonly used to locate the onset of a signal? 4005 angstrom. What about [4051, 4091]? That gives 4061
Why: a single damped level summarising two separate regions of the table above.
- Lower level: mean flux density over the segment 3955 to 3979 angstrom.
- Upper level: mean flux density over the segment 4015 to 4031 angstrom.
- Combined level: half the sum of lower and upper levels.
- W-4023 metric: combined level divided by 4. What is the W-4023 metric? 11.9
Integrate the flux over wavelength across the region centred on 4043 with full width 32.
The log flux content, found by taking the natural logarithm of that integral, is 7.54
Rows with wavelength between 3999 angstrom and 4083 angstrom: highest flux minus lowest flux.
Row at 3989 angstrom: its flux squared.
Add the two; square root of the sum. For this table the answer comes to 60.2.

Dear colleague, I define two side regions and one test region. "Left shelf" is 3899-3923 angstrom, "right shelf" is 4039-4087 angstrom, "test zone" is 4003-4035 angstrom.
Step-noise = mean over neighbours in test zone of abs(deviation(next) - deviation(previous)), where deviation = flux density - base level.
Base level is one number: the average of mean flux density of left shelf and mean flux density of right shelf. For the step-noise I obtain 2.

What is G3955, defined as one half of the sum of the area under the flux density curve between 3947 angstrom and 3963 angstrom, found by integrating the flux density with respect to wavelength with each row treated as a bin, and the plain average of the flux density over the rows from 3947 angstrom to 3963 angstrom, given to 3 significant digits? 398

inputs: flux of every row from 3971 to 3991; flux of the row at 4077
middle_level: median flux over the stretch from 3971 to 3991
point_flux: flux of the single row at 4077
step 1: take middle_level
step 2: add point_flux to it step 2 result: 108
